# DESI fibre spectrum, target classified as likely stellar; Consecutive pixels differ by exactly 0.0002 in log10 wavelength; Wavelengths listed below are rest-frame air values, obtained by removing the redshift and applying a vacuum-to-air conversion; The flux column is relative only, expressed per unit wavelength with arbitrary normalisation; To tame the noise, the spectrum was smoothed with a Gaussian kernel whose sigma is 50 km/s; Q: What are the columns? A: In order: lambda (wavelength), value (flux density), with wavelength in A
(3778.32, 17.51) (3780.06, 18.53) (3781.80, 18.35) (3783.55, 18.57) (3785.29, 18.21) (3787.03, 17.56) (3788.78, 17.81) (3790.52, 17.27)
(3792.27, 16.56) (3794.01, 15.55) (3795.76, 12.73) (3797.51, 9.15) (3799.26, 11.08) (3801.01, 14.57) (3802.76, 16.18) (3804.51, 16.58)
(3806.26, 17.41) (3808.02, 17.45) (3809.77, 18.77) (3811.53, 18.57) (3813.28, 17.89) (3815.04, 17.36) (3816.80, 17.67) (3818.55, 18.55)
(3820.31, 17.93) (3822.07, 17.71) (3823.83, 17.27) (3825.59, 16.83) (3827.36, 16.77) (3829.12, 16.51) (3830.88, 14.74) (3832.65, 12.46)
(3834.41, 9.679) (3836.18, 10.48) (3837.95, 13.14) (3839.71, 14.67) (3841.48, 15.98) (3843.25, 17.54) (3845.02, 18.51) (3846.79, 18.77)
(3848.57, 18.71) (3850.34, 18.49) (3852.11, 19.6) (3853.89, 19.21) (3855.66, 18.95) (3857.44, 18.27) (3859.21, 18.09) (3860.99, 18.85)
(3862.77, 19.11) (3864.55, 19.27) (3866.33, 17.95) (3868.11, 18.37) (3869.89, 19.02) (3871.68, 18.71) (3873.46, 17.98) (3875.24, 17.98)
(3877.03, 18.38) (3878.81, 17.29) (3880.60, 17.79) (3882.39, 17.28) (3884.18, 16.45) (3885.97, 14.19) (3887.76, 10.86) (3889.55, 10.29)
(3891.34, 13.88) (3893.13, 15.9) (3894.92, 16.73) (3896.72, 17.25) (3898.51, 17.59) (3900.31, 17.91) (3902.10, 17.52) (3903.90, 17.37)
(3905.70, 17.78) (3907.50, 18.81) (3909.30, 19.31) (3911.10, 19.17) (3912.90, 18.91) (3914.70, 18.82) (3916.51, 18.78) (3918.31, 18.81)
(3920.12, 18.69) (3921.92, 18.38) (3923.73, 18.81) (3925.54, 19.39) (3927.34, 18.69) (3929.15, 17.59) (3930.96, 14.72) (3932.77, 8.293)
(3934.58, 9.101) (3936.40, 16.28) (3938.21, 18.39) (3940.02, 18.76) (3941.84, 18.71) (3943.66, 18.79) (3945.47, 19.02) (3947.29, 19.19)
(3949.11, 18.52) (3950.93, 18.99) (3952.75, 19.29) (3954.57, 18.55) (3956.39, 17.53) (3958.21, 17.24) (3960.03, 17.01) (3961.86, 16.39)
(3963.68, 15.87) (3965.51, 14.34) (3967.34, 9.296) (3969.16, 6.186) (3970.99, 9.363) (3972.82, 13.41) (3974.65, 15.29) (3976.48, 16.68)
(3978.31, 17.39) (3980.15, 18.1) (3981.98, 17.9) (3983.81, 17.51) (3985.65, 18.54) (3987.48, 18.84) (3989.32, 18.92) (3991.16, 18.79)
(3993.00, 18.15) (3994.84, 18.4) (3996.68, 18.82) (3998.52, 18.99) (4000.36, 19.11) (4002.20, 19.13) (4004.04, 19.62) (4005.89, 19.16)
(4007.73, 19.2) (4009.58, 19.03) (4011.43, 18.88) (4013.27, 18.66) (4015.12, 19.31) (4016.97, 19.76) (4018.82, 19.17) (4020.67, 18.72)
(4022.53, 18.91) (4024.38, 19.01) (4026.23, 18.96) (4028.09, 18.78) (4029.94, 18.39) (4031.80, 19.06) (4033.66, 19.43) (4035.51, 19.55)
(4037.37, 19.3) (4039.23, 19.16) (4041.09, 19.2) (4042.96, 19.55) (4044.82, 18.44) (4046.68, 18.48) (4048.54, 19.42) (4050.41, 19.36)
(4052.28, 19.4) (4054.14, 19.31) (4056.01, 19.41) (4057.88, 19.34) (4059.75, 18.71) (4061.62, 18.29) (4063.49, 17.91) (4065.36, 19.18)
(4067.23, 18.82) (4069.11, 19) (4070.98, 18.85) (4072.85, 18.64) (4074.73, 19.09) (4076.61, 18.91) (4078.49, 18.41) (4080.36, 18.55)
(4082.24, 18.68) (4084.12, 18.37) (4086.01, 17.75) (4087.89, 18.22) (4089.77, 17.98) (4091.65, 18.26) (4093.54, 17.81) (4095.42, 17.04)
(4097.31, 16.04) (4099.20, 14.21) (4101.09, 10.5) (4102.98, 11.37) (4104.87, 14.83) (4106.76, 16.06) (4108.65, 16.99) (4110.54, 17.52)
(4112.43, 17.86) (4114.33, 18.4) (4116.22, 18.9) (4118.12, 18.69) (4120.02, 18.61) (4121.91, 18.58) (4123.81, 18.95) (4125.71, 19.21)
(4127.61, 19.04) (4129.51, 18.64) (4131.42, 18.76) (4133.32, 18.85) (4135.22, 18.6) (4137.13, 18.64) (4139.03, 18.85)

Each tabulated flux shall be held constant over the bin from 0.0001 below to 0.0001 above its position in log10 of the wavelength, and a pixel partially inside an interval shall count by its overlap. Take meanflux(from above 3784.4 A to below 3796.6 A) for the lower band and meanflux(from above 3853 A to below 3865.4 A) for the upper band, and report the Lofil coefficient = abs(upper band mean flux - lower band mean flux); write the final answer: 2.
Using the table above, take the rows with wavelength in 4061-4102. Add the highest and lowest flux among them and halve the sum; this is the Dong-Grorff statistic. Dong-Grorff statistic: 14.8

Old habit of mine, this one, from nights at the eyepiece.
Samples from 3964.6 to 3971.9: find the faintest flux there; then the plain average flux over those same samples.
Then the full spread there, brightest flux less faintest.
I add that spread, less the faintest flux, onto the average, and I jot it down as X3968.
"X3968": 11.8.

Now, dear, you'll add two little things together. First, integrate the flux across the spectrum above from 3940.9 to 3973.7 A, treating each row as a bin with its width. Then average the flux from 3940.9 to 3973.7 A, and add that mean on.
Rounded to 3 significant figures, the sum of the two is 540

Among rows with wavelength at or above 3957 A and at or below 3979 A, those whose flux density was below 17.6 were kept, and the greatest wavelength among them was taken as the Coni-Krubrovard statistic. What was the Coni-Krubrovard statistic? 3978.31 A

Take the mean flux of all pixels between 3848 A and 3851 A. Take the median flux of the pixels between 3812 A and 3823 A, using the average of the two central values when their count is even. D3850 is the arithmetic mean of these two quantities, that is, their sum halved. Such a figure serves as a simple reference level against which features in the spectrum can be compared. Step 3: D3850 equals 18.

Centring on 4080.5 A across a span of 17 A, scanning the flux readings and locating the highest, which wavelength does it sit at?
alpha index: 4074.73 A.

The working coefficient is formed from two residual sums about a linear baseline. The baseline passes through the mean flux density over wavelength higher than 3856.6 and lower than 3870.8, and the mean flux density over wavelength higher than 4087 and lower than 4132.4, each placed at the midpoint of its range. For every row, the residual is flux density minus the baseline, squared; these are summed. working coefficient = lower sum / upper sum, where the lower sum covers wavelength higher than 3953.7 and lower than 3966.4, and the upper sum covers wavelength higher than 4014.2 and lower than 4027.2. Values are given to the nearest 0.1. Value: 1.6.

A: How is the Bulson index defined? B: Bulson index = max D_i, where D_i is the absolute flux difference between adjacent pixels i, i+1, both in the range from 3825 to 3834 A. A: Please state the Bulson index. 2.3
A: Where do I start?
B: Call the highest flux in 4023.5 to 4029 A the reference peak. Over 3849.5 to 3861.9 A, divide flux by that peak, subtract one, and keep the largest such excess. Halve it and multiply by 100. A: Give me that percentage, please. 1.6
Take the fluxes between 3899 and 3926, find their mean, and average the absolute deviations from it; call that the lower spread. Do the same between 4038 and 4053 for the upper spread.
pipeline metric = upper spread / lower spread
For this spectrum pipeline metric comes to 0.65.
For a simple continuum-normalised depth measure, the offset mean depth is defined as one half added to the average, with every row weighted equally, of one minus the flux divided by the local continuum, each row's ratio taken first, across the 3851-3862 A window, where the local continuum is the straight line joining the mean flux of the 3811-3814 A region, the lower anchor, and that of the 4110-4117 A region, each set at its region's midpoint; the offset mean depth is 0.47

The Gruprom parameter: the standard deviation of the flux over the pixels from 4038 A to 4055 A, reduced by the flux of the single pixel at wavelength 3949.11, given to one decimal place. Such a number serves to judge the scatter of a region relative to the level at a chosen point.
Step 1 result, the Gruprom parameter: -18.1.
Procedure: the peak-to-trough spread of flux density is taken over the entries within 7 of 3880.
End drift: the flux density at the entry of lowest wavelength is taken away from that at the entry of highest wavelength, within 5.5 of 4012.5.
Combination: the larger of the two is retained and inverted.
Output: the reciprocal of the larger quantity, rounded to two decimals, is 0.24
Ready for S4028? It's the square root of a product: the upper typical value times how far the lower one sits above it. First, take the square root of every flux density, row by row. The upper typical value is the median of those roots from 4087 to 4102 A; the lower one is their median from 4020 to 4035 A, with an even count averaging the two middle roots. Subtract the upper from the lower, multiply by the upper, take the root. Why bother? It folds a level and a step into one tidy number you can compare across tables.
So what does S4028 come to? 0.86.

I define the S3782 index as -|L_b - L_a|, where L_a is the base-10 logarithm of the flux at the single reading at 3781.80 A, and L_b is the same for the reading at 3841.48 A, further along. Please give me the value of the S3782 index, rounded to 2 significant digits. -0.060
